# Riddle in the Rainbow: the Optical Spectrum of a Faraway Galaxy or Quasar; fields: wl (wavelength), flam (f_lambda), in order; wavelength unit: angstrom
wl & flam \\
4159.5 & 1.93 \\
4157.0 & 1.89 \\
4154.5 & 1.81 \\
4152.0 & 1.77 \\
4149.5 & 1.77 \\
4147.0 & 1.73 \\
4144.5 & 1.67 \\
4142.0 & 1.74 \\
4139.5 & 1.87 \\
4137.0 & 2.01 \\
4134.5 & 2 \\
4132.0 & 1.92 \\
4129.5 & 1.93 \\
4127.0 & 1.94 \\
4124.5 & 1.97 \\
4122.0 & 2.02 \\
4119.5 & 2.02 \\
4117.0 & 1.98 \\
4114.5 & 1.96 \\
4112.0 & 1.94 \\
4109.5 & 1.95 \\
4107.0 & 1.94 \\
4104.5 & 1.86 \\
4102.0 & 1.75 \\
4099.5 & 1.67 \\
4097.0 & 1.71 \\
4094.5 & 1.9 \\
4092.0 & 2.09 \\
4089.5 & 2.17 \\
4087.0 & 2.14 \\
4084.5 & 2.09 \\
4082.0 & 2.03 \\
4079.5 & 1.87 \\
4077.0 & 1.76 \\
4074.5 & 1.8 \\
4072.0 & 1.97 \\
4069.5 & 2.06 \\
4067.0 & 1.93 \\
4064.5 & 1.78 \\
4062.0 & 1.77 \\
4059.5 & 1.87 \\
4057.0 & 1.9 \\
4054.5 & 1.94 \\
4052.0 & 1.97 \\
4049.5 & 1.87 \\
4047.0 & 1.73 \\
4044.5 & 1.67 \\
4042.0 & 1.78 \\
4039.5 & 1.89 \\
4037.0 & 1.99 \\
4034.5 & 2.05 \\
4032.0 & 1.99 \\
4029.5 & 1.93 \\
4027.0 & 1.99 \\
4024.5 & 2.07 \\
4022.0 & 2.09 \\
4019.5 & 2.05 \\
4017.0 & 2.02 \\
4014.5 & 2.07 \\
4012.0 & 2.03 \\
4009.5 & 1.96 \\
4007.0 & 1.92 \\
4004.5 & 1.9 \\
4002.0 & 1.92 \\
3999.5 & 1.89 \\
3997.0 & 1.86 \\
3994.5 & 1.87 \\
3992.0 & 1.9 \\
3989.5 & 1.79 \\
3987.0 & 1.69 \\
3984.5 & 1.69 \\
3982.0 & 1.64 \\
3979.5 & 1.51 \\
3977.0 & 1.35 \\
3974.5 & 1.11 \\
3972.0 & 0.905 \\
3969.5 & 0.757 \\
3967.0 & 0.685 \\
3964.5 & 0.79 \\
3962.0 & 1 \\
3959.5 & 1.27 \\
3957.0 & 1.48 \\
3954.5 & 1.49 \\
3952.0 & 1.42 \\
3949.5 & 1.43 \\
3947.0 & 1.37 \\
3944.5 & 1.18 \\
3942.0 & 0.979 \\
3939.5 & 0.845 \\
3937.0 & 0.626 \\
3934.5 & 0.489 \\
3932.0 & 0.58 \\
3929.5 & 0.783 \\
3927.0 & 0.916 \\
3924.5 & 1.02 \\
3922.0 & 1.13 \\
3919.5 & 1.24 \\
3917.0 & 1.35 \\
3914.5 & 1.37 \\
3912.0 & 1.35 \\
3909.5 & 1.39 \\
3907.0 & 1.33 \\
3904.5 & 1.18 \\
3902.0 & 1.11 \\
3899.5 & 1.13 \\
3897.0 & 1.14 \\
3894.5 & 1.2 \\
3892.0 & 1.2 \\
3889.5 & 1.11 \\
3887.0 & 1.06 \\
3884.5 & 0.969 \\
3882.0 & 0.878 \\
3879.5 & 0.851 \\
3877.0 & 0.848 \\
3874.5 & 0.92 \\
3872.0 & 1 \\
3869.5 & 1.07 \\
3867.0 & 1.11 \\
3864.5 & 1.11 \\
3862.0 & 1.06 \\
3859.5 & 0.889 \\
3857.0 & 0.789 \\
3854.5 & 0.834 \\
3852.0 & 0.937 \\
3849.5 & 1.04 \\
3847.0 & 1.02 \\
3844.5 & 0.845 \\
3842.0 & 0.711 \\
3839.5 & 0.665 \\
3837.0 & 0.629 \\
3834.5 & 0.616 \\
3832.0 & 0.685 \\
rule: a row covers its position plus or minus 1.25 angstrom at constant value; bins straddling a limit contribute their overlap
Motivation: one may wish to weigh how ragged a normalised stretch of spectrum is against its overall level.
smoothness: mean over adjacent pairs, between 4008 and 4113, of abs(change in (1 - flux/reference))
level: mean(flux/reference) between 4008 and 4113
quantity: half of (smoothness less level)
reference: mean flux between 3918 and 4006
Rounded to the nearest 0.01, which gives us -0.73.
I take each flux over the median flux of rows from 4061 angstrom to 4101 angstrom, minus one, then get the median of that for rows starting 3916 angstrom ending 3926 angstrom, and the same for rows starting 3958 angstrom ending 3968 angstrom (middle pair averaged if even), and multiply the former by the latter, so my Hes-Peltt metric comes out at 0.20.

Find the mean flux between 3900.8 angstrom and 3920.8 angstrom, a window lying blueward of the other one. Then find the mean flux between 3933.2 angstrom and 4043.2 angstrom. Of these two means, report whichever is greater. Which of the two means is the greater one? 1.56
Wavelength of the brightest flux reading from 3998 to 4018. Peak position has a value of 4014.5 angstrom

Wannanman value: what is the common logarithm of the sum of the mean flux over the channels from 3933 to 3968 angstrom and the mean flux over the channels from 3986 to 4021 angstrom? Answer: 0.48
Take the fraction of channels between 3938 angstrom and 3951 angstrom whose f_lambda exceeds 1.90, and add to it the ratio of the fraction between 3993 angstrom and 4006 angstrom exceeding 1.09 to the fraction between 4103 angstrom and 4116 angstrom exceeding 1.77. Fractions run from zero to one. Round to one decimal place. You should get 1.0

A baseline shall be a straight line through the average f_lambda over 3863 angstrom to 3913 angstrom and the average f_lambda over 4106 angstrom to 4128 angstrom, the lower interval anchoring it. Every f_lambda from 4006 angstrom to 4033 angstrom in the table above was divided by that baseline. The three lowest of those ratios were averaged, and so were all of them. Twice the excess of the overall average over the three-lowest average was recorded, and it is 0.11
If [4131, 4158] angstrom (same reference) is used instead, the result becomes 0.12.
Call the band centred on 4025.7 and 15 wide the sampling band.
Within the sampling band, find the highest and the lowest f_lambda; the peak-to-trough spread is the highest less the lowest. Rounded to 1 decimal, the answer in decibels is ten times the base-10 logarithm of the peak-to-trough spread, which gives -8.0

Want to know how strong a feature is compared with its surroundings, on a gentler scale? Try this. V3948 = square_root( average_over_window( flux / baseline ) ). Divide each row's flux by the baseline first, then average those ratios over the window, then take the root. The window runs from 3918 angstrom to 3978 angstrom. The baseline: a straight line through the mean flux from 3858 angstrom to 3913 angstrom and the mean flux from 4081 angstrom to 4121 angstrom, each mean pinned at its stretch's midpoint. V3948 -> 0.88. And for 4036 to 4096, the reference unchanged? 1.03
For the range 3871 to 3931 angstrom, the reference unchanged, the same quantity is 0.98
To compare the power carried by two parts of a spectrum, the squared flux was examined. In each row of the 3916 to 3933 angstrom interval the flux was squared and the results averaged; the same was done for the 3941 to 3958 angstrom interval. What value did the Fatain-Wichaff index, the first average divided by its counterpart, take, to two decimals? 0.59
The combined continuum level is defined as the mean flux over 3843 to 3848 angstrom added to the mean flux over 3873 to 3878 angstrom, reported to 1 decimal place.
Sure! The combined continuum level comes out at 1.8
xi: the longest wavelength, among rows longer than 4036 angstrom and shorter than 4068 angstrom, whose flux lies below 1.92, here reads 4064.5 angstrom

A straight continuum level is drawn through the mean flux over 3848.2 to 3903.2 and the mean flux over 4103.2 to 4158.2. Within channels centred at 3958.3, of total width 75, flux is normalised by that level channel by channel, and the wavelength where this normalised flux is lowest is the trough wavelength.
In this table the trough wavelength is 3934.5 angstrom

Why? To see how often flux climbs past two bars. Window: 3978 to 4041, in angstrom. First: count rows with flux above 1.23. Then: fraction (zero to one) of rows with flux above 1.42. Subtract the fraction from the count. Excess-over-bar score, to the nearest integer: 24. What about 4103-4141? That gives 14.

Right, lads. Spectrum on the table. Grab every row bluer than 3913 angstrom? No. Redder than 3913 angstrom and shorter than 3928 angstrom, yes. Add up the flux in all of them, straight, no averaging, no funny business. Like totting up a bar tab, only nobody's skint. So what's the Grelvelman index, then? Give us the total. 7.0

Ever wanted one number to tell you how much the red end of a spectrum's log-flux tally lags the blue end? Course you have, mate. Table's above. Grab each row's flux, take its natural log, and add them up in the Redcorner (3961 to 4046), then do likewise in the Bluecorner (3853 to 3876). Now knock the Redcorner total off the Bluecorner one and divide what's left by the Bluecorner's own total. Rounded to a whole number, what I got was 59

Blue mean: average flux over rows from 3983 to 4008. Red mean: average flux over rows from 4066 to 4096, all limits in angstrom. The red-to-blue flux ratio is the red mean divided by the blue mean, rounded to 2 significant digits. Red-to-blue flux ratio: 1.1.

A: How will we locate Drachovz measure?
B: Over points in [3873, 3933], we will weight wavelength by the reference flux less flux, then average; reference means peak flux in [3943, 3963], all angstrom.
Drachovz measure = 3902.4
